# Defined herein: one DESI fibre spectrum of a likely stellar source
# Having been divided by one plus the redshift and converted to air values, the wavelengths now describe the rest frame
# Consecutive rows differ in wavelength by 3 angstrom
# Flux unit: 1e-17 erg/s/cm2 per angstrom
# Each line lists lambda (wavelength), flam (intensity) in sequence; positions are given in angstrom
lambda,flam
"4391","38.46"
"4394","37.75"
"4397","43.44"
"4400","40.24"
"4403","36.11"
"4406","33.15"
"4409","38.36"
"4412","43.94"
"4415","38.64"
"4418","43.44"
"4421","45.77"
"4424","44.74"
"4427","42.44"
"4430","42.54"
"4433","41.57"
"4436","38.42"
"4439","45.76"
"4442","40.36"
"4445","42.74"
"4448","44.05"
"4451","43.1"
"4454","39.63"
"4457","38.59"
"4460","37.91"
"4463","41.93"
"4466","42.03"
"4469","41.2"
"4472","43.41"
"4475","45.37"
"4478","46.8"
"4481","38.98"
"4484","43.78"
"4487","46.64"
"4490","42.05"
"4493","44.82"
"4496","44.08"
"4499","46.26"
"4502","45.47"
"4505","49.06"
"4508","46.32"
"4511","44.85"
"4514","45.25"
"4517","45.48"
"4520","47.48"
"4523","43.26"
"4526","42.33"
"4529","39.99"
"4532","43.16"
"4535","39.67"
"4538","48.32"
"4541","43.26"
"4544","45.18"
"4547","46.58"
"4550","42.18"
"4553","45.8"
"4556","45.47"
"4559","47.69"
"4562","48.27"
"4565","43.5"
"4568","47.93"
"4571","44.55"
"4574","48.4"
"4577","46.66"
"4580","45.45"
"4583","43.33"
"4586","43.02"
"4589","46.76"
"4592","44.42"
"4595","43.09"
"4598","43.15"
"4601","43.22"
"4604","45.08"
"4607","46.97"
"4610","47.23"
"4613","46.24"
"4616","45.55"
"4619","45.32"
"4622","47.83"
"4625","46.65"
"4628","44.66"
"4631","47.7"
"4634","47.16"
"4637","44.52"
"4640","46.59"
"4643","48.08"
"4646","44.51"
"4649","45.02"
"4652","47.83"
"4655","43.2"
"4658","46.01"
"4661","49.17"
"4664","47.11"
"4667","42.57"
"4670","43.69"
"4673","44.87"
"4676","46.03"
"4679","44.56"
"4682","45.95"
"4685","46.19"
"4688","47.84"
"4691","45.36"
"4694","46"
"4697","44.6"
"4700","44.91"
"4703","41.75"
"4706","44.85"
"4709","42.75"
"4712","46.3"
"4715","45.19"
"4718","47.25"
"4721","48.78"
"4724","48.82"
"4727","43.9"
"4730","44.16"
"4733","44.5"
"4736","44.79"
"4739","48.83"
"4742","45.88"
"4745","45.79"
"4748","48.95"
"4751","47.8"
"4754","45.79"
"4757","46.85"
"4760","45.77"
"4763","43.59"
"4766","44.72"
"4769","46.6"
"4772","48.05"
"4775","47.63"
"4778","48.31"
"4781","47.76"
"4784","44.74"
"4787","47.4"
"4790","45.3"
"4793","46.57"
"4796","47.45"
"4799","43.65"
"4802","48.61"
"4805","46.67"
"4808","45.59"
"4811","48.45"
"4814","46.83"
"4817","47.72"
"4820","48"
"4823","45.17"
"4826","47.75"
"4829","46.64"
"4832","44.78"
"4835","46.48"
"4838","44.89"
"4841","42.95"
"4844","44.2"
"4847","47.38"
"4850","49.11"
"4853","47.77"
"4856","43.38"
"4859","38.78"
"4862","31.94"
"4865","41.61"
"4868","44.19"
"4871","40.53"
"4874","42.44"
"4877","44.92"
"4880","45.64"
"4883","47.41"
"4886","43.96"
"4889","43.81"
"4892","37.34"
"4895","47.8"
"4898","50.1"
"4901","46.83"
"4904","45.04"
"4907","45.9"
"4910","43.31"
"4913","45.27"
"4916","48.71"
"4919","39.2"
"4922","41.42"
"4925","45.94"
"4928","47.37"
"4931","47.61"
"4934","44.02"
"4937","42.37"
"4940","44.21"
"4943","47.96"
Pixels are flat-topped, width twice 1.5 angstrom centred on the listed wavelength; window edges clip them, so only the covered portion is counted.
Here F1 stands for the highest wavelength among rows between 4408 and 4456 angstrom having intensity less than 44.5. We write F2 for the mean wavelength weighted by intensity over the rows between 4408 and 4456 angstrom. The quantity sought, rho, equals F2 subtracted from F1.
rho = 22.5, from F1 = 4454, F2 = 4431.5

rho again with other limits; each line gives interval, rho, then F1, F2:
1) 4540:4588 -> 22.5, 4586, 4563.5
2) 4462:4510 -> 10.0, 4496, 4486.0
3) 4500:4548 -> 16.7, 4541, 4524.3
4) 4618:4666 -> 13.5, 4655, 4641.5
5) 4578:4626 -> -1.8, 4601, 4602.8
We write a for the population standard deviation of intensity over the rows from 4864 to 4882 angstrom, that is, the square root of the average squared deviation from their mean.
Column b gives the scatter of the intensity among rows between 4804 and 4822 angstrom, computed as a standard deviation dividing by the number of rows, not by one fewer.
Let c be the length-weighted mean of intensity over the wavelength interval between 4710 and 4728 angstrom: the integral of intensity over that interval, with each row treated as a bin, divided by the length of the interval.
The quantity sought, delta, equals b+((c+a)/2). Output 25.2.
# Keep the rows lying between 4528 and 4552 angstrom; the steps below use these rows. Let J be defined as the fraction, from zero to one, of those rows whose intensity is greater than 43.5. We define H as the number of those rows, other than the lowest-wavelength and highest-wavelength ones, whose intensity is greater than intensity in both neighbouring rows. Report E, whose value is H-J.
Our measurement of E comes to 2.6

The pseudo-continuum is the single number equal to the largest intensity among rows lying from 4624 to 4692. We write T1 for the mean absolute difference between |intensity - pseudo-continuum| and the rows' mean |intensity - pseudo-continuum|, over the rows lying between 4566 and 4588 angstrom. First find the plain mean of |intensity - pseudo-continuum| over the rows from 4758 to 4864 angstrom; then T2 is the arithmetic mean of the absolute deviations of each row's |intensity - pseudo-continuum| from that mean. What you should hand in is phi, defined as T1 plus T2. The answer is 3.8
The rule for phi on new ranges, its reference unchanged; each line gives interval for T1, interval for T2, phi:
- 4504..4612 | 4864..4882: 3.6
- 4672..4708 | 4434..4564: 3.4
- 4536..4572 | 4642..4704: 3.2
